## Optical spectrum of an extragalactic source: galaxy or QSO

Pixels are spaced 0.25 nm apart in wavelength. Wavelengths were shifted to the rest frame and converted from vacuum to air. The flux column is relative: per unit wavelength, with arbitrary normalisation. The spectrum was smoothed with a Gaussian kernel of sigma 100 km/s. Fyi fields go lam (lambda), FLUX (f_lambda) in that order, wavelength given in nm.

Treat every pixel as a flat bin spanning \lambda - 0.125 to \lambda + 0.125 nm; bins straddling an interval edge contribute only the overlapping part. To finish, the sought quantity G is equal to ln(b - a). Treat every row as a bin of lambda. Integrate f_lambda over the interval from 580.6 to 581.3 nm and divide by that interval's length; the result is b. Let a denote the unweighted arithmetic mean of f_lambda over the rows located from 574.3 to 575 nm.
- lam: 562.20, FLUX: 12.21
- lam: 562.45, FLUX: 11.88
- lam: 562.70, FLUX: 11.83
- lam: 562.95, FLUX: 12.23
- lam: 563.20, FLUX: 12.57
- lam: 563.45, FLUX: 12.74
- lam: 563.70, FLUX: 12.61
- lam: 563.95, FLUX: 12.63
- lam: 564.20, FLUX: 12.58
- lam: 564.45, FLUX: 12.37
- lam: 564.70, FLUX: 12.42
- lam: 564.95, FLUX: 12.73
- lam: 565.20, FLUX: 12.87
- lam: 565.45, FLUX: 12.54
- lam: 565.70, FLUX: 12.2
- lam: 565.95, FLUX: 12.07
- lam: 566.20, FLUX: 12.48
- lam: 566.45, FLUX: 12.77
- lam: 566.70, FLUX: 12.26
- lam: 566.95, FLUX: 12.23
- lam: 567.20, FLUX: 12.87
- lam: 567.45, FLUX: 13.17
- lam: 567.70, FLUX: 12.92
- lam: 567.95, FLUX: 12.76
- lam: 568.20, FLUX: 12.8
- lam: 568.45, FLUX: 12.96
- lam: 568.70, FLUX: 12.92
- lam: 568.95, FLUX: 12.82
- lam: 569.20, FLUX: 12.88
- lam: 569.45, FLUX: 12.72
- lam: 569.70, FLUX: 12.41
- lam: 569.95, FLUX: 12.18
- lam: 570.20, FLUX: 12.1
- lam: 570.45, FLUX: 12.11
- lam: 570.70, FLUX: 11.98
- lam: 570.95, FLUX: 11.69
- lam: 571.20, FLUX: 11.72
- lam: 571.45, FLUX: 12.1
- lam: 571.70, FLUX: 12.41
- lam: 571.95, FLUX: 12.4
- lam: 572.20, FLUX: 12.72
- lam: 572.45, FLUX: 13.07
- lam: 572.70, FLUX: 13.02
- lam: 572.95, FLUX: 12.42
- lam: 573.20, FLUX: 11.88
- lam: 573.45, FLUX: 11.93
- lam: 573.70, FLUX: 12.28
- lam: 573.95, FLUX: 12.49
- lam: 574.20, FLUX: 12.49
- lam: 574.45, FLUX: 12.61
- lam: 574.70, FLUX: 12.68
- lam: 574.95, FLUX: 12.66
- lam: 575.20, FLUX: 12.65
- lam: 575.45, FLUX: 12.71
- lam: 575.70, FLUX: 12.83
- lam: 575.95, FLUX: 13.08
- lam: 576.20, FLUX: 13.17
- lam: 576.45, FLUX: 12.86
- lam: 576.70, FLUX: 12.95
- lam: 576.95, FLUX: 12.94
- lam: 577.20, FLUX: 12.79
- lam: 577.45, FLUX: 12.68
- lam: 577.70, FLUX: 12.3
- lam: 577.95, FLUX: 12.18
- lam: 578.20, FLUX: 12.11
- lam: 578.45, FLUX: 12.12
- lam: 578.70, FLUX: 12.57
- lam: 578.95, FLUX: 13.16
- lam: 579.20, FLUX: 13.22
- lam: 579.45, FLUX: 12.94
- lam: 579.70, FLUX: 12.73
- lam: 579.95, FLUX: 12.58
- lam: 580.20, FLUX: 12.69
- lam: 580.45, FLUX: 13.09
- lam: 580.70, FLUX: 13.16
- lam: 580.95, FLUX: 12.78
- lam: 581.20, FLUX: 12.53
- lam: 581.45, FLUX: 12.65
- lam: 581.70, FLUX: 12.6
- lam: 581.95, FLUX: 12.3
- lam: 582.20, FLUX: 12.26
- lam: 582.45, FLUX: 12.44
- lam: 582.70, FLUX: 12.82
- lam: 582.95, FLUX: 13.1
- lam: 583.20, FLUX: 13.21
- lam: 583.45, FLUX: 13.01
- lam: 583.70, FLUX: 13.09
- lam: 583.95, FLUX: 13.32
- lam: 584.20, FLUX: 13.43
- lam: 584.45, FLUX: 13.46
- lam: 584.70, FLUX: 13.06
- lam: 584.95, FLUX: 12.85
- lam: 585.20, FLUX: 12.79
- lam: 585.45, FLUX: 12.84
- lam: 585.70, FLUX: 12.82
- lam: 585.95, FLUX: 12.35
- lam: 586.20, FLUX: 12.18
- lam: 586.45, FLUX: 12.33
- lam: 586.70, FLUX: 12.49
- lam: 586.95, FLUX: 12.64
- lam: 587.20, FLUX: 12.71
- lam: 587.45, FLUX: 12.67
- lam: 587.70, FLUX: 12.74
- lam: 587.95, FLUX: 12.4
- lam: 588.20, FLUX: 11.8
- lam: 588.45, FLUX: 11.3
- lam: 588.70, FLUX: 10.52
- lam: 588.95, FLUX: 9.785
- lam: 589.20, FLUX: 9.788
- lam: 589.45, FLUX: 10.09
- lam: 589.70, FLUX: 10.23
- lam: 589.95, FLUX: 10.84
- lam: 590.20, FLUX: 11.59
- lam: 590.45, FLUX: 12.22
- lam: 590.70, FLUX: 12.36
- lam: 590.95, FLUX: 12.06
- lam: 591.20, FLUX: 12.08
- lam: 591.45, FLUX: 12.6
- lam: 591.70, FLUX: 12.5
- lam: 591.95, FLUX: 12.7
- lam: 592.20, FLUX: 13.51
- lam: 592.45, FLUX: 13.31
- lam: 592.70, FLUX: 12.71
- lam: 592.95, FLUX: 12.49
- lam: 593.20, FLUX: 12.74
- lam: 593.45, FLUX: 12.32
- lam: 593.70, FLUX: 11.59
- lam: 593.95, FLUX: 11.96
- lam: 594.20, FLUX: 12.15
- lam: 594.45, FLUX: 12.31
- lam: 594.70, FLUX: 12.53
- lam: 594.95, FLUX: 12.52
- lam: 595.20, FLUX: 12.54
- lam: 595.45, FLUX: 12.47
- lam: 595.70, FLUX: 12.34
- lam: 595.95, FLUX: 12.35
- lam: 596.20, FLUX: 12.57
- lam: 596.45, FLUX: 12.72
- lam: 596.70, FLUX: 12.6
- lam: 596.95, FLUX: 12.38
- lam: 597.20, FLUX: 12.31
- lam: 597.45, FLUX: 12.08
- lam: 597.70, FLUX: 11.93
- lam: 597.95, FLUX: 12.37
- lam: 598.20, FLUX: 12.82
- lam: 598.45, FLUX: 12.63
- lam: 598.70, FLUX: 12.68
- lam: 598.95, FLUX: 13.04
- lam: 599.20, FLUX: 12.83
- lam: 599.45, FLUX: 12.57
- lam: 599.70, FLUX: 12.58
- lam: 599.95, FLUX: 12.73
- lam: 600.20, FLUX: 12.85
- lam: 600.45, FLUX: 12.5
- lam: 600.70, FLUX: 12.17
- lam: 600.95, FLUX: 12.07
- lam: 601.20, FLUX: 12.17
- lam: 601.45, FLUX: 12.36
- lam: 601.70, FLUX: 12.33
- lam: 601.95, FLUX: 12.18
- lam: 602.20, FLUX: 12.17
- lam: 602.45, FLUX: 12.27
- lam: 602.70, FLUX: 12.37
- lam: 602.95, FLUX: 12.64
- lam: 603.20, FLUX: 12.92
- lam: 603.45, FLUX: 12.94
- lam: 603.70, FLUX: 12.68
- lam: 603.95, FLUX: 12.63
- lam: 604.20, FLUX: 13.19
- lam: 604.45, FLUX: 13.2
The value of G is -1.8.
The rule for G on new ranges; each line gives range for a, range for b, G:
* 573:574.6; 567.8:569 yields -0.6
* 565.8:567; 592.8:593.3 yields -1.4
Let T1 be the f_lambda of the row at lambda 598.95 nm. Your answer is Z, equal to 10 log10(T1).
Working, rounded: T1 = 13.04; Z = 11.2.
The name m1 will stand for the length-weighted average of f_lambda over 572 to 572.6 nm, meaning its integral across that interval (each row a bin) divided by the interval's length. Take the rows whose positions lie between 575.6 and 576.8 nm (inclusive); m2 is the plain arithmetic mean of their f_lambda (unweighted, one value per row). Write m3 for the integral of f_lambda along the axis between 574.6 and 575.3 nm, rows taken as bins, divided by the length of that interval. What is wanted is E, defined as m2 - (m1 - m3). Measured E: 12.8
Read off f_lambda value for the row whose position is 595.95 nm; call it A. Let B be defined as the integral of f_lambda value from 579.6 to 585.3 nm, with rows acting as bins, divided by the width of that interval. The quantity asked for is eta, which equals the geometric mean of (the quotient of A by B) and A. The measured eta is 3.44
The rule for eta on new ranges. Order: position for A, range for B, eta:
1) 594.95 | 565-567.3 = 3.54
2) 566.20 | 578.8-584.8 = 3.47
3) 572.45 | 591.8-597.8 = 3.70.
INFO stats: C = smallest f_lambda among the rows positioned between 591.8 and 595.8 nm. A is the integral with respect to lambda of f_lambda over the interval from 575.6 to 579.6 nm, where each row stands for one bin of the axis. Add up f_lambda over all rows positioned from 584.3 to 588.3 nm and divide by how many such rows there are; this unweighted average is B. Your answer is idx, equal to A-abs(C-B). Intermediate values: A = 51.0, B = 12.6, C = 11.59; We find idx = 49.9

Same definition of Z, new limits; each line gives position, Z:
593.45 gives 10.9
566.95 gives 10.9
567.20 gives 11.1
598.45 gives 11.0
